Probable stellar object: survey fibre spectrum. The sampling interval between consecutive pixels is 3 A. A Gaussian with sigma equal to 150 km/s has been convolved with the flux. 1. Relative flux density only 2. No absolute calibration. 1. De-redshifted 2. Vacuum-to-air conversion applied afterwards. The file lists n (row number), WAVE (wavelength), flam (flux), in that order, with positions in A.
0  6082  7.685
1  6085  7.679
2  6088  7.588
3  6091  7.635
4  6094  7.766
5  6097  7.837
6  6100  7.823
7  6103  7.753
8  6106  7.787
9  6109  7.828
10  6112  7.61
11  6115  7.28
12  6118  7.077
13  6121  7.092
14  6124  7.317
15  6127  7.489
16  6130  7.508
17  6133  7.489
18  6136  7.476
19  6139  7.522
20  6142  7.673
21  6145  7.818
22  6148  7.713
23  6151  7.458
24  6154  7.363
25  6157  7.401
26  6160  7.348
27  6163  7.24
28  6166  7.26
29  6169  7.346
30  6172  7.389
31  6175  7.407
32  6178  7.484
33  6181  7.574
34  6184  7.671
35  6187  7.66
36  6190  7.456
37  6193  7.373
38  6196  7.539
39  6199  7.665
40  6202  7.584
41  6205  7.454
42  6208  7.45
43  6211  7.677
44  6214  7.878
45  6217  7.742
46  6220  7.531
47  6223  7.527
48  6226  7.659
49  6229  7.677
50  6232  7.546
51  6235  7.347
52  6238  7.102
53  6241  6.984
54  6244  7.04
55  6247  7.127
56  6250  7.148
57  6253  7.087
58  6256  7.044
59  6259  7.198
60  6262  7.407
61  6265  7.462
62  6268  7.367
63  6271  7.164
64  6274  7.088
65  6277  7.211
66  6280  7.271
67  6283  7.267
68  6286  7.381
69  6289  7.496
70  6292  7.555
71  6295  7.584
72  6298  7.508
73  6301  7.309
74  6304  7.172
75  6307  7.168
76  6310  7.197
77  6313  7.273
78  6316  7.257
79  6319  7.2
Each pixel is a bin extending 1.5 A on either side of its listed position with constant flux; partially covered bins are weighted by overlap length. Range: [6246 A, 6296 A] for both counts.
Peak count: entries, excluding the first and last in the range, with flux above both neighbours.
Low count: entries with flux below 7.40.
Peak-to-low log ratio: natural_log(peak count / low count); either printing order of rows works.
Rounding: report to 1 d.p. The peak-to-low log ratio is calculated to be -1.4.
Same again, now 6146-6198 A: -1.3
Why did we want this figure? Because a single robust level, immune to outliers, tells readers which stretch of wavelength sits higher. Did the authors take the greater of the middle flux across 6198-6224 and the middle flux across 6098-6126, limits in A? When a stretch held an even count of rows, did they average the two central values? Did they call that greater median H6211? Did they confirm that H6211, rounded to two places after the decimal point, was 7.61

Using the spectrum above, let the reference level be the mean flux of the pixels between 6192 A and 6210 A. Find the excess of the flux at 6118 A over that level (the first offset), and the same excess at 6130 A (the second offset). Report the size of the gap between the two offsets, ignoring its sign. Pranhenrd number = 0.4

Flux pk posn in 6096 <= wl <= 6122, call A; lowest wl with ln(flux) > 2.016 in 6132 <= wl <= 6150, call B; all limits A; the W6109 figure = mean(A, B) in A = 6118.0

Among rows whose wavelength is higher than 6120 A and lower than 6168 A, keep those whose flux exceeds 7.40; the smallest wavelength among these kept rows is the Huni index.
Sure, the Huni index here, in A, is 6127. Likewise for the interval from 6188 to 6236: 6190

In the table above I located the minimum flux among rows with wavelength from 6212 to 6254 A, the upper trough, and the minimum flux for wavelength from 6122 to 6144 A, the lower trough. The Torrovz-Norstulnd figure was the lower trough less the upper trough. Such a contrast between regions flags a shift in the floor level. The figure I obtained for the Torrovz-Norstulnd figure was 0.33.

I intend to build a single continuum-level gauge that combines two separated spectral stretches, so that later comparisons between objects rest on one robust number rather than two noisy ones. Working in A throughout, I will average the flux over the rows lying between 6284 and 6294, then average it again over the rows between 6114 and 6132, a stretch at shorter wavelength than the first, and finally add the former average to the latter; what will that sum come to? 14.8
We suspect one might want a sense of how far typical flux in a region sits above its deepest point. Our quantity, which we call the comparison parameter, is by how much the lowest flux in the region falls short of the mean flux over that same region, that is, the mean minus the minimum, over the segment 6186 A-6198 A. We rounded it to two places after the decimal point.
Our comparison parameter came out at 0.13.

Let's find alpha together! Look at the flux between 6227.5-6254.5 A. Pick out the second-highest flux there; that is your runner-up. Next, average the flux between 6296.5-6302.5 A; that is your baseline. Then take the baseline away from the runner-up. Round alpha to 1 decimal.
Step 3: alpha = 0.1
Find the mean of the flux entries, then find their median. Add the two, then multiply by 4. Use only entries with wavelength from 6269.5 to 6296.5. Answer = 58.4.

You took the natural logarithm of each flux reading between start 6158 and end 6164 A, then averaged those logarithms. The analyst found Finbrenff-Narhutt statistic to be 1.99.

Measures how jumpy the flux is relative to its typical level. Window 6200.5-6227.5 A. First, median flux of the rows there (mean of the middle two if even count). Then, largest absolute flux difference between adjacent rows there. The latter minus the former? -7.36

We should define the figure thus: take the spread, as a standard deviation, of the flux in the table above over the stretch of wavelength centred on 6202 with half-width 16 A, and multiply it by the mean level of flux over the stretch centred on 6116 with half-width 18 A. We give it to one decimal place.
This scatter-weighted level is 1.1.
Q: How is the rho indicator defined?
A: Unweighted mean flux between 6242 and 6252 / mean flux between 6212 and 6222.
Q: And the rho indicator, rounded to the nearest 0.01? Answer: 0.92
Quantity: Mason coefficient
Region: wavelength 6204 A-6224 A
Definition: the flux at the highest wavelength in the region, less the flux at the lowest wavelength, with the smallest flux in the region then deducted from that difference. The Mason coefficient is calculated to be -7.38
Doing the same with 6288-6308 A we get -7.50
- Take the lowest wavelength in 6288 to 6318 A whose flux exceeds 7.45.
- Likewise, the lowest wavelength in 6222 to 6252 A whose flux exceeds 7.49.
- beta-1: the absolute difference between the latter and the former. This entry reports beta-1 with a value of 66 A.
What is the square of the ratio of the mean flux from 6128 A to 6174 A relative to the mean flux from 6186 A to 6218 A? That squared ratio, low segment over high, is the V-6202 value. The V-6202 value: 0.97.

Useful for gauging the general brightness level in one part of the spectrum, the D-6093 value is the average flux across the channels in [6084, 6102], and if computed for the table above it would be 7.72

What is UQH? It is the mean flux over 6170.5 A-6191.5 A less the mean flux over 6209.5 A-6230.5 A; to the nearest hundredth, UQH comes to -0.15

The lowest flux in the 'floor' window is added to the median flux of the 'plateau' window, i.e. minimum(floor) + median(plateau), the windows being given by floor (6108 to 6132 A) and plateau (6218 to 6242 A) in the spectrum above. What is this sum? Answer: 14.6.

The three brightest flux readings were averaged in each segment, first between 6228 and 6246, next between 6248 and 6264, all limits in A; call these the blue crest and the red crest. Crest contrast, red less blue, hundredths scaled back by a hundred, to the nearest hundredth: -0.27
